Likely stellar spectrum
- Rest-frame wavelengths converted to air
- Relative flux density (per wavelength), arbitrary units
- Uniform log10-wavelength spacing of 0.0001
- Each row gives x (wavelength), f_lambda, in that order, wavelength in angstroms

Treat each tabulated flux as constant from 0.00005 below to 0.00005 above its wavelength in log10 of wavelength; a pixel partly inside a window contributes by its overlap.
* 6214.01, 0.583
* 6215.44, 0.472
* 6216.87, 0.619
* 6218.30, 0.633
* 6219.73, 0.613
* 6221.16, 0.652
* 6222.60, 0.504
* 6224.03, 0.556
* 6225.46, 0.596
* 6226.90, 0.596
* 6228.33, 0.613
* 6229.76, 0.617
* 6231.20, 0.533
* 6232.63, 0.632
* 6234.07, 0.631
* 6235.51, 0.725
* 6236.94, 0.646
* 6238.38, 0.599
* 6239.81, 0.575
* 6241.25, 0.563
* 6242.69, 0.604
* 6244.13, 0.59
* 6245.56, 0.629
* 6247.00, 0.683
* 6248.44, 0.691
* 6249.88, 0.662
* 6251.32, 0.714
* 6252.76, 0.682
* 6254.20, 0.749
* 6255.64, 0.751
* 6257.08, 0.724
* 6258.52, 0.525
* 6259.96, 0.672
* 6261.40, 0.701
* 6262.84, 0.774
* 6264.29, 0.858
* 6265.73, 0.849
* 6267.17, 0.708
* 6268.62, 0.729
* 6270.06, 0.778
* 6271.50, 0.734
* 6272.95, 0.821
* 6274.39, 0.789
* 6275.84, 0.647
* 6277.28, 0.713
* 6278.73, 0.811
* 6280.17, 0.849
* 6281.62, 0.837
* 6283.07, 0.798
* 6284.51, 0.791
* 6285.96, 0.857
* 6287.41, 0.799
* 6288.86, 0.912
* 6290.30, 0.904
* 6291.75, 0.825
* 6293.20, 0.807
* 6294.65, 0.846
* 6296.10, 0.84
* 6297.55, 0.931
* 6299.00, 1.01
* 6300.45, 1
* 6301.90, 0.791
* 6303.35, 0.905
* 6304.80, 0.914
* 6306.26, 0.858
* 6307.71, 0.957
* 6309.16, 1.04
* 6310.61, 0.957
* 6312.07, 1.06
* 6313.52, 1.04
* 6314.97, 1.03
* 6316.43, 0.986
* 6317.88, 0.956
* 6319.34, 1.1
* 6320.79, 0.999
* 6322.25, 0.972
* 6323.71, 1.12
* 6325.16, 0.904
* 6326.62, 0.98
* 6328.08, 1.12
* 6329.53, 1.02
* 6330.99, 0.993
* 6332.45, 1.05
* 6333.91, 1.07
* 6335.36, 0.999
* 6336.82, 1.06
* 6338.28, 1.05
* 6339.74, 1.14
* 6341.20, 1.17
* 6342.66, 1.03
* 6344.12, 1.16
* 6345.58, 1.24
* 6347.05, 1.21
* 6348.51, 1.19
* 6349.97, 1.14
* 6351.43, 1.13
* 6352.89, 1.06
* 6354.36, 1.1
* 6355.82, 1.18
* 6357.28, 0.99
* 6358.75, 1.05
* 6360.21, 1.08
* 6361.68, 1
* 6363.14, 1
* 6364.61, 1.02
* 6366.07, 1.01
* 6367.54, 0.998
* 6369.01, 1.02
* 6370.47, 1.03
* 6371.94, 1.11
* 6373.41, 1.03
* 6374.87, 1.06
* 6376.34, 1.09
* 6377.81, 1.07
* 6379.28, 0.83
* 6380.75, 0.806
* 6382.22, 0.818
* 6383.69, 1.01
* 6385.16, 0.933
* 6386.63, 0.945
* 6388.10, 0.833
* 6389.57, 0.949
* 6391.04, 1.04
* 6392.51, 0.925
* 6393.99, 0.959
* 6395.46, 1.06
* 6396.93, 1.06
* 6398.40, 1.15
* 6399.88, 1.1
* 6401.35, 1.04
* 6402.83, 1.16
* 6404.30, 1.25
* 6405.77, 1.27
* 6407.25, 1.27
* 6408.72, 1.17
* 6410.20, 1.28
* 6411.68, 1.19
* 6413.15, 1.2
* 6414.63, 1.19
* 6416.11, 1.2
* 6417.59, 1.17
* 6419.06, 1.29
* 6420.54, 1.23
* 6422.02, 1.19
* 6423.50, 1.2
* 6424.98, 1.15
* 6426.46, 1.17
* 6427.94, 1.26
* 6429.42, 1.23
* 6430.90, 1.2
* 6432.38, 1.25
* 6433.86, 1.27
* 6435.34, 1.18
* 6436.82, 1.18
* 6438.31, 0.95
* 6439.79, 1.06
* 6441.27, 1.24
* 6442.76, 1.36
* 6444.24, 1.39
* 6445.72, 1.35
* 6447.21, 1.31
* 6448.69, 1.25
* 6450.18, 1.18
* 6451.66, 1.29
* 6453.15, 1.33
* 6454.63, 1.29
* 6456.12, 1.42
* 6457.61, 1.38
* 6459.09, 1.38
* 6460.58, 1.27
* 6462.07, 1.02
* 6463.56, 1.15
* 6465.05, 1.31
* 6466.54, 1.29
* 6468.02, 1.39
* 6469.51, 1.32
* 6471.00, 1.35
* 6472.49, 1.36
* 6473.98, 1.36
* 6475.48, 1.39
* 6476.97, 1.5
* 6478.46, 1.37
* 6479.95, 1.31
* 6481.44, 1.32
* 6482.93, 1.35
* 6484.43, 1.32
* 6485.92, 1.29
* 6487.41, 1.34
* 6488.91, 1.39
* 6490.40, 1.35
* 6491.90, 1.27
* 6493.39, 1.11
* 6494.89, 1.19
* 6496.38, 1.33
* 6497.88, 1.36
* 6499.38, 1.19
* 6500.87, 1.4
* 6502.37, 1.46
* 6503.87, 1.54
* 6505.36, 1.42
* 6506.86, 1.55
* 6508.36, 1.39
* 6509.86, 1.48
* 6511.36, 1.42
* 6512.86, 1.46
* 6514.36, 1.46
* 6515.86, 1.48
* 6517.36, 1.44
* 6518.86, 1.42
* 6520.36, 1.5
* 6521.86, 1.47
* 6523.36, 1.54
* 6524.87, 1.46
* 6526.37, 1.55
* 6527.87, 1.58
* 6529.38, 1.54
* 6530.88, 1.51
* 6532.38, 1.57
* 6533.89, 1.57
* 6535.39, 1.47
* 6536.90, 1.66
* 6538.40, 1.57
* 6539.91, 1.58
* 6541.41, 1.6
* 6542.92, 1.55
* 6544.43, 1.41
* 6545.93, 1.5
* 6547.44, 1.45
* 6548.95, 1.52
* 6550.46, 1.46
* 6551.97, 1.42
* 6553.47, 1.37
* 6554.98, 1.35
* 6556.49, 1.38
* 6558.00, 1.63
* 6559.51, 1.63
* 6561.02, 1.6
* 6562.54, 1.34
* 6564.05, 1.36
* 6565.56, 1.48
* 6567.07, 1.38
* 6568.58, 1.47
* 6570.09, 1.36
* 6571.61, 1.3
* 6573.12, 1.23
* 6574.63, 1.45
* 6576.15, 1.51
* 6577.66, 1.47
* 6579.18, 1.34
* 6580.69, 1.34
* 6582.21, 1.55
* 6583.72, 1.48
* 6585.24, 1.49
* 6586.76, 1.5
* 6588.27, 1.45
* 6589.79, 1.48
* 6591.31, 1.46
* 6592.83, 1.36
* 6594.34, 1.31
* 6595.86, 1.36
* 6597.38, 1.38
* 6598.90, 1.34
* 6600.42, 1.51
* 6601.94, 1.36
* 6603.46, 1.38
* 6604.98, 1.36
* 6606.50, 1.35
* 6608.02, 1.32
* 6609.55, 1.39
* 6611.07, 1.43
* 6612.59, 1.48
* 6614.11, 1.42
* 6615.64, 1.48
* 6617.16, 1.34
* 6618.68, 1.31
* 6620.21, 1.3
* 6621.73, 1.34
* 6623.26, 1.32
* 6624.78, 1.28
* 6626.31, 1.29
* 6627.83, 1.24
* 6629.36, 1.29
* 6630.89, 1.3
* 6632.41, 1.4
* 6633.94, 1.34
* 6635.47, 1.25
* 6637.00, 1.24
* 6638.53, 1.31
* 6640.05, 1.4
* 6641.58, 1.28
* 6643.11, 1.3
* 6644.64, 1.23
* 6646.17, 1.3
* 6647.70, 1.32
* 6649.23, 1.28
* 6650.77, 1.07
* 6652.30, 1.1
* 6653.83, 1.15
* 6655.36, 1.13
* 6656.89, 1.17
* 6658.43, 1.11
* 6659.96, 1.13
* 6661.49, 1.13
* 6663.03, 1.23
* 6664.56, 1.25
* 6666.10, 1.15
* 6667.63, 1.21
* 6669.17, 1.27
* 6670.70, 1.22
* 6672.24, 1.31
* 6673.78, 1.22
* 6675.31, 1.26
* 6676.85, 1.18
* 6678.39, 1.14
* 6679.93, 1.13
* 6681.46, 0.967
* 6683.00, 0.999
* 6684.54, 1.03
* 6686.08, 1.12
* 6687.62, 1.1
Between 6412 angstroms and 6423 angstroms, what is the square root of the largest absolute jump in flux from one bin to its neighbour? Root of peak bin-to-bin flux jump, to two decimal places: 0.35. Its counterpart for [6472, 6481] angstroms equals 0.36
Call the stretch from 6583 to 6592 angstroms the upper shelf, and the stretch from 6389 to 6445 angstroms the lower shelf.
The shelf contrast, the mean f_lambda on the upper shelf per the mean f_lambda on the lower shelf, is 1.3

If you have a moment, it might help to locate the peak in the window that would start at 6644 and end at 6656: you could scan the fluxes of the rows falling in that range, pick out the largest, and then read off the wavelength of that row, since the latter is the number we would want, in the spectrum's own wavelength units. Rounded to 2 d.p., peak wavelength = 6647.70 angstroms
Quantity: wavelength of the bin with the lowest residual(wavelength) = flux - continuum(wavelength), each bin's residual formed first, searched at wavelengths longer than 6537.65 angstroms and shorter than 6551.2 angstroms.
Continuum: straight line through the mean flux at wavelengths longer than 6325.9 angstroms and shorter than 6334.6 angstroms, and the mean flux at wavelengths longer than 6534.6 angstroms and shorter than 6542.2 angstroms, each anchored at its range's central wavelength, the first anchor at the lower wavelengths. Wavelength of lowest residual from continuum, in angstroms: 6544.43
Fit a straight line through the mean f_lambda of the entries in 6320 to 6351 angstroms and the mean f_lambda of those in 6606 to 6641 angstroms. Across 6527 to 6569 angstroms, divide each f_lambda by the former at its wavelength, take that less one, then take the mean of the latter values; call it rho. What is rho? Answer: 0.18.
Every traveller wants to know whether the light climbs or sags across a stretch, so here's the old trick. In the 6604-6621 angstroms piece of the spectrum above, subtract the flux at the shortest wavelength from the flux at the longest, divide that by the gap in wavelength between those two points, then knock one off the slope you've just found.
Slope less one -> -1.004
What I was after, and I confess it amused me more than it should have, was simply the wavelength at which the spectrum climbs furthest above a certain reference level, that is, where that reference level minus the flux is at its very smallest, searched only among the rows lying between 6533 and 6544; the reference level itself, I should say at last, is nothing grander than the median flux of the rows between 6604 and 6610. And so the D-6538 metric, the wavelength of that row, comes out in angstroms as 6536.90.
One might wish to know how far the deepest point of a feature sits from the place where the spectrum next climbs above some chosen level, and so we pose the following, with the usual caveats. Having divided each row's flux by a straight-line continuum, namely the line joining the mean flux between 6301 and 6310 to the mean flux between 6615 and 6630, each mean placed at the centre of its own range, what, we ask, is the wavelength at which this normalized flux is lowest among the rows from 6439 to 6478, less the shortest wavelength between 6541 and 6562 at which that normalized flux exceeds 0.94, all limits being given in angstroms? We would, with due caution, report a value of -79.3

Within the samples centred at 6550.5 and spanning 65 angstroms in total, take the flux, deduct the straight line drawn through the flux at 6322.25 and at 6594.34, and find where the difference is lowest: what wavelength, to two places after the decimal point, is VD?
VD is 6573.12 angstroms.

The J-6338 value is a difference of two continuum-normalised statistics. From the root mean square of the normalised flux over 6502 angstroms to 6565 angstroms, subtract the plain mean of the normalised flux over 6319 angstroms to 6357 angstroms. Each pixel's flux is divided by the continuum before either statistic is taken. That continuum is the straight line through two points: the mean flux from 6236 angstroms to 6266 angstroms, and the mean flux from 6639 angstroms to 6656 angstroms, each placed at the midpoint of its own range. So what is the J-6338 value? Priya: 0.04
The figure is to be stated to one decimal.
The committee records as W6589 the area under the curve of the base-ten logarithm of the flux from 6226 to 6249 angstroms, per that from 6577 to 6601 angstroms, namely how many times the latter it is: -1.3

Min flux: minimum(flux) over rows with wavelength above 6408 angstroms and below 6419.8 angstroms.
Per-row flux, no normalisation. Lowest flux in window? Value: 1.17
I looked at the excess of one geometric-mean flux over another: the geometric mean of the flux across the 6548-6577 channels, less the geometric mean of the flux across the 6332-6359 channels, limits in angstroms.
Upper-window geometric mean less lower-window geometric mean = 0.33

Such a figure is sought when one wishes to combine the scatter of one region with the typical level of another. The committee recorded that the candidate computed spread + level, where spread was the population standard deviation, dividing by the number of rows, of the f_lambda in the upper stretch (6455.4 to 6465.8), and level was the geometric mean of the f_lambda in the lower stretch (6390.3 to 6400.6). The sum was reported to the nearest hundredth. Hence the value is 1.17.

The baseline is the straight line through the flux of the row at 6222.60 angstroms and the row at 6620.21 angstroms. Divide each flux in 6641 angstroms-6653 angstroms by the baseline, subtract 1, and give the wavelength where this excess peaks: 6647.70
